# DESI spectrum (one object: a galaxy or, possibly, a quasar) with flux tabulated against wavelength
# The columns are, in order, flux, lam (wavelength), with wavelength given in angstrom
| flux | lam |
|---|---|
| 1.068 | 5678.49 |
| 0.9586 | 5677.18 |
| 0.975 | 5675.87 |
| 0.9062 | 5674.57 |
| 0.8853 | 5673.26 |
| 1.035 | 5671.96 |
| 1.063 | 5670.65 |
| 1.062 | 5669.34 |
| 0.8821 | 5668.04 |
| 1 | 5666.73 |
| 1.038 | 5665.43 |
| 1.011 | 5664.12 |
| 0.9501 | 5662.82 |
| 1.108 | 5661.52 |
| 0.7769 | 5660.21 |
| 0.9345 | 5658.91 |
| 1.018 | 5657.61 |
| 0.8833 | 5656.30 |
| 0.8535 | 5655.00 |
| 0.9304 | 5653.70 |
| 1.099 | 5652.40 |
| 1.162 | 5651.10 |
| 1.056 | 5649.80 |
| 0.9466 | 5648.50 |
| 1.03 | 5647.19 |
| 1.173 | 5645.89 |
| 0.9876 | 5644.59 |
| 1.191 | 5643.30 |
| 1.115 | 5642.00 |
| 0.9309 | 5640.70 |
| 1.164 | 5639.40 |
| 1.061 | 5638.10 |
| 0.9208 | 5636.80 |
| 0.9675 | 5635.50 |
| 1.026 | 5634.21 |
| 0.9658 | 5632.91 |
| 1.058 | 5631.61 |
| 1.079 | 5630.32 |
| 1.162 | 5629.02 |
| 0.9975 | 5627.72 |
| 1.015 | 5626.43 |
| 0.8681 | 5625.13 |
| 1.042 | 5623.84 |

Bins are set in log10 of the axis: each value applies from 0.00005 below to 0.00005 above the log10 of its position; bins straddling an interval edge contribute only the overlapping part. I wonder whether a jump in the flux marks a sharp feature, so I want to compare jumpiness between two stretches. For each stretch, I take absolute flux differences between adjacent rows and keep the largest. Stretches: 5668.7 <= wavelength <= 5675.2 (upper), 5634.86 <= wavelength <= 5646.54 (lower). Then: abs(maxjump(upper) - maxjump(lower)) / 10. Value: 0.008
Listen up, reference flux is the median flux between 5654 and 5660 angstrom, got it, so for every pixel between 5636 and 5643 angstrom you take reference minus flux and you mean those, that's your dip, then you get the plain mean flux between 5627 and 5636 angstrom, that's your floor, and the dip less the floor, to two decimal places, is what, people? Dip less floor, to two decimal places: -1.17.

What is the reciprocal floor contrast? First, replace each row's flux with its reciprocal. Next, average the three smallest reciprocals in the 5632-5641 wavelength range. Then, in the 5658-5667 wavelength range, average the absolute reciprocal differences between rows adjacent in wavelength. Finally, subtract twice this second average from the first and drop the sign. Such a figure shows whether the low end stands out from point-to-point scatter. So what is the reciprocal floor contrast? 0.63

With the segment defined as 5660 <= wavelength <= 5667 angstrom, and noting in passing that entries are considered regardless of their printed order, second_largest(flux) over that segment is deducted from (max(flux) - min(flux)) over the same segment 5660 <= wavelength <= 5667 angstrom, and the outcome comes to -0.71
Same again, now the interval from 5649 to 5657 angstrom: -0.79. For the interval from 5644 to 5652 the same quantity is -0.94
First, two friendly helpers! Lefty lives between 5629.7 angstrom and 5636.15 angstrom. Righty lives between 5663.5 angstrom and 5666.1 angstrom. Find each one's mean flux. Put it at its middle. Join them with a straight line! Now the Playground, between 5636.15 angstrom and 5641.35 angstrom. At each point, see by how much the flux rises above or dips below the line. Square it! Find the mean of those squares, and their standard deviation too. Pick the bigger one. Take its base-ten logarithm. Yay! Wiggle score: -2.00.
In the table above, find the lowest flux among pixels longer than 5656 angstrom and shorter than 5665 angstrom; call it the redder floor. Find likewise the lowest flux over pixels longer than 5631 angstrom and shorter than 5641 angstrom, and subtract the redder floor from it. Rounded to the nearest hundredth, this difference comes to 0.14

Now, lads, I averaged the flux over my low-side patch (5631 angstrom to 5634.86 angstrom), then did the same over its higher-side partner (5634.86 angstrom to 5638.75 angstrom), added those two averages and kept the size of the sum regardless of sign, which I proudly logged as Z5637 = 2.00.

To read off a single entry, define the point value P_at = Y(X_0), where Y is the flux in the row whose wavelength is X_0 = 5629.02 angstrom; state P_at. 1.162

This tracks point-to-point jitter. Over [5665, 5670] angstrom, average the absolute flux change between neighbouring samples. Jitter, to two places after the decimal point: 0.11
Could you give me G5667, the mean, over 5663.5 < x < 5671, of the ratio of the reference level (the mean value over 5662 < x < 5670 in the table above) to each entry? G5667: 0.99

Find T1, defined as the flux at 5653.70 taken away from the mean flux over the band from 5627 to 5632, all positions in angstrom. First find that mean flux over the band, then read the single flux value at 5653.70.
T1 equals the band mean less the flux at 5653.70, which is 0.14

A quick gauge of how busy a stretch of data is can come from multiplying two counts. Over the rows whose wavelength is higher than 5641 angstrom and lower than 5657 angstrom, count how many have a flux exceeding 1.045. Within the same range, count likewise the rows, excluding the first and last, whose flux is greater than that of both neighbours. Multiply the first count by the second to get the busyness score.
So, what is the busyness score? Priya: 18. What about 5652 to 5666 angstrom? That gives 4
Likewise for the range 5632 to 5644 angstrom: 8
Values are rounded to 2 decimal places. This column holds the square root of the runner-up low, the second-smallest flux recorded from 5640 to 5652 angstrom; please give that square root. 0.97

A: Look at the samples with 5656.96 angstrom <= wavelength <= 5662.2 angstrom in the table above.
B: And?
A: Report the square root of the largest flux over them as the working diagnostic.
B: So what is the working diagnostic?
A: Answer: 1.05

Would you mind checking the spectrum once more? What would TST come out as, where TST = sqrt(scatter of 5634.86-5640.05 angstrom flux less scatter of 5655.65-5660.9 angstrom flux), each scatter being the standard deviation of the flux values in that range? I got 0.08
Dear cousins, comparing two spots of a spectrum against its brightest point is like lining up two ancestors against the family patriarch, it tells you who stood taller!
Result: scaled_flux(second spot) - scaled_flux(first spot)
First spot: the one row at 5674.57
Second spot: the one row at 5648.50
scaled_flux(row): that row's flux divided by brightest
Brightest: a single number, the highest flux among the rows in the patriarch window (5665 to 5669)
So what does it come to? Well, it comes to 0.04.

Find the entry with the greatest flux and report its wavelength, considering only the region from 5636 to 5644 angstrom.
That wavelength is 5643.30 angstrom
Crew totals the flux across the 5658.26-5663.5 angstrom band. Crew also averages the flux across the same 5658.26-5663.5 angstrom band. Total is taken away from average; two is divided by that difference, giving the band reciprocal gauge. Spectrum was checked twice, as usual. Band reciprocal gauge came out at -0.71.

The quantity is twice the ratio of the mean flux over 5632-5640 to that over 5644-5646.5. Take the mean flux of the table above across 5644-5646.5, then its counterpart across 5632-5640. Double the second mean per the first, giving 1.88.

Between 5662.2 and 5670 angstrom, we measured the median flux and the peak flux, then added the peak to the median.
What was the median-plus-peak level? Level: 2.07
